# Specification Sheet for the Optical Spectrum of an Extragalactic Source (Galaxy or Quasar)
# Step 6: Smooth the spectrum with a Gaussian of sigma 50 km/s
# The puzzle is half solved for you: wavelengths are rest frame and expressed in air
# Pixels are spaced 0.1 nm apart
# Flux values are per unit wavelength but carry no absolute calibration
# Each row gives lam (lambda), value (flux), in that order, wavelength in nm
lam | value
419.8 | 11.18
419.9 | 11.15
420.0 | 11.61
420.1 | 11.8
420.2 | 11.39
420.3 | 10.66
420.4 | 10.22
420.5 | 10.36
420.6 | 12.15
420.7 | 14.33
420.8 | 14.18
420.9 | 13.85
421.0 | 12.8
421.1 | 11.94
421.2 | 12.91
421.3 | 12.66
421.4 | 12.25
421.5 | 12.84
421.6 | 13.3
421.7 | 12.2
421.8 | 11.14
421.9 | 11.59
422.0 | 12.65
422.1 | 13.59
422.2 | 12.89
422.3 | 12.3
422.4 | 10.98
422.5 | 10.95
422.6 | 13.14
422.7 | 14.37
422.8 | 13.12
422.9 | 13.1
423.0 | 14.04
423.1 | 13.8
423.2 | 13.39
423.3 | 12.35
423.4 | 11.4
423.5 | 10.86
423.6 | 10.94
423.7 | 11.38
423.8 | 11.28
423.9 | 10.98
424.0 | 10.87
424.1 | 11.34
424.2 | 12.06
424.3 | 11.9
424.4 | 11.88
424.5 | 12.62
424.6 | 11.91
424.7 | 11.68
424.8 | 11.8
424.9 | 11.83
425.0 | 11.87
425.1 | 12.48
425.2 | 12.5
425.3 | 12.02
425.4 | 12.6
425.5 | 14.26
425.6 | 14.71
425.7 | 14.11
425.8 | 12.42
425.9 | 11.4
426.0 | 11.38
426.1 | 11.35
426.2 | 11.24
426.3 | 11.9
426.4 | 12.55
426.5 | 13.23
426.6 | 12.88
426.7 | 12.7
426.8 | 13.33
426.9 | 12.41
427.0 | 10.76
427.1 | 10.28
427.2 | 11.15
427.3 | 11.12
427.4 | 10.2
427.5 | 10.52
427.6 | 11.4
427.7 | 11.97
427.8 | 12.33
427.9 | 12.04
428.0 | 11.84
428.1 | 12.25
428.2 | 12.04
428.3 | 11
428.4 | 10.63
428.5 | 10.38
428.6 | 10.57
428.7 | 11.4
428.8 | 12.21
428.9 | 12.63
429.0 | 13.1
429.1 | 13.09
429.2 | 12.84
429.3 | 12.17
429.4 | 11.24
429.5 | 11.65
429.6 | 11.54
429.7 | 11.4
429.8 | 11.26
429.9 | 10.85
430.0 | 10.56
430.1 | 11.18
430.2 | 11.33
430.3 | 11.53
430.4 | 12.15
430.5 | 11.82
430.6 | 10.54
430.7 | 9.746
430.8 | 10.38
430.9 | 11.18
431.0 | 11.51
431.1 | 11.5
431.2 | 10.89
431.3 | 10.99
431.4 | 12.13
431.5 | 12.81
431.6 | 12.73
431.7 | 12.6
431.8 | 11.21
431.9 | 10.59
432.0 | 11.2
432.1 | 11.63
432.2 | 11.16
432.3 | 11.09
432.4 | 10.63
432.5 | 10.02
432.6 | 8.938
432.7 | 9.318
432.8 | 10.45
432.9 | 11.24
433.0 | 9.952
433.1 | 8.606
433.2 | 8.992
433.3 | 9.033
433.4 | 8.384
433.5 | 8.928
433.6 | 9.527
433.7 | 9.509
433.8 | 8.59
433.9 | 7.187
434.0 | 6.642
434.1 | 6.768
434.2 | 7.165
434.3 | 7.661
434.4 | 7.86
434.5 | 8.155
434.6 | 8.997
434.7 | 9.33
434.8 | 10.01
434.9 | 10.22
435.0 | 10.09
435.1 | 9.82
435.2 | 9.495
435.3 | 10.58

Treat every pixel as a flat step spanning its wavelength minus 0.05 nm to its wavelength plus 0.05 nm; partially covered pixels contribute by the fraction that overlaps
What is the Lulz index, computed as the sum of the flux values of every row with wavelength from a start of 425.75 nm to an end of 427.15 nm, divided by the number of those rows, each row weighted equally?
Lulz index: 12.0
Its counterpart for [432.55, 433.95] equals 9.2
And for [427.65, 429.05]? 11.7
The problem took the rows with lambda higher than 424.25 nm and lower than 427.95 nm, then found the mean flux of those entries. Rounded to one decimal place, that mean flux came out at 12.1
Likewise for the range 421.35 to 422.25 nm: 12.5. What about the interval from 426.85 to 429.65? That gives 11.6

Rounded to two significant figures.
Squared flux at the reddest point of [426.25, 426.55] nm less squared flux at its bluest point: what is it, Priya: 33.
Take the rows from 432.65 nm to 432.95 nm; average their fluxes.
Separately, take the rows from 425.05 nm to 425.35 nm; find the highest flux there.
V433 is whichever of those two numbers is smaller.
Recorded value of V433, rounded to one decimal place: 10.3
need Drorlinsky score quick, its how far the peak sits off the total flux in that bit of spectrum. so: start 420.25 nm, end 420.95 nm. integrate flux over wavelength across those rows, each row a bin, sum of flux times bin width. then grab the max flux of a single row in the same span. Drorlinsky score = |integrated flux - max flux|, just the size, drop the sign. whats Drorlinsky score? 5.8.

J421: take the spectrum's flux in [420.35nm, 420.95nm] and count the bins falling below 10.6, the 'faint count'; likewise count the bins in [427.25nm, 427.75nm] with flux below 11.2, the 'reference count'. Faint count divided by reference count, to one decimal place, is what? 0.7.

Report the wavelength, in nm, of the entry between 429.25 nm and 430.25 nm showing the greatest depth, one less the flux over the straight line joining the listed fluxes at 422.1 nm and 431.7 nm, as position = 430.0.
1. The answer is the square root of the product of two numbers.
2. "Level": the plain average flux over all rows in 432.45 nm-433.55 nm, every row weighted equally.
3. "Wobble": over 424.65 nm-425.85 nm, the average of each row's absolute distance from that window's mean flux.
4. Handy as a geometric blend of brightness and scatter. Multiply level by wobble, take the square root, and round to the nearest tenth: 2.8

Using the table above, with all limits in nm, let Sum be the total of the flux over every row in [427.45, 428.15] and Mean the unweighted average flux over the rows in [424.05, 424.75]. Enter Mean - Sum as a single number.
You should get -70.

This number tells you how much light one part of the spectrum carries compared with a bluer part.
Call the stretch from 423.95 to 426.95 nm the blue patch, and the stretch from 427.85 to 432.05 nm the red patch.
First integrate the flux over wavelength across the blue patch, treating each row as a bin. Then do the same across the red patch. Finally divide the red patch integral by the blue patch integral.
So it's 1.3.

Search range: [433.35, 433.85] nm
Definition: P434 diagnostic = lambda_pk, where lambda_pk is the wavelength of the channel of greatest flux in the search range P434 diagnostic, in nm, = 433.6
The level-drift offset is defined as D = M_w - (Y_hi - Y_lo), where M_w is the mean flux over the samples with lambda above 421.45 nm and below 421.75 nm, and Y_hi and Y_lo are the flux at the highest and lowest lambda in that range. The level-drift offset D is 13.4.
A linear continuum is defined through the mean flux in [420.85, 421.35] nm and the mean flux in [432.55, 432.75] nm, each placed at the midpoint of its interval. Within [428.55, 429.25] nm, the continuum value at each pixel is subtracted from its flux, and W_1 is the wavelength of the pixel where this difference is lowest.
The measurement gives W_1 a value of 428.6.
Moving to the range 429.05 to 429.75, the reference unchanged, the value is 429.4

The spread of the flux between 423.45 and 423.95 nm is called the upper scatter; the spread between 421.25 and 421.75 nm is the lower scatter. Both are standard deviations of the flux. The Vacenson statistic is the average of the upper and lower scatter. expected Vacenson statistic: 0.3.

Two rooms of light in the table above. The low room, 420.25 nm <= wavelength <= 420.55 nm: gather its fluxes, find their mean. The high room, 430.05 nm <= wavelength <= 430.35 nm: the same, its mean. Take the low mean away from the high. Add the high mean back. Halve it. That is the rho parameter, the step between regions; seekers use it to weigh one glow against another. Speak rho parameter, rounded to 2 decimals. 6.14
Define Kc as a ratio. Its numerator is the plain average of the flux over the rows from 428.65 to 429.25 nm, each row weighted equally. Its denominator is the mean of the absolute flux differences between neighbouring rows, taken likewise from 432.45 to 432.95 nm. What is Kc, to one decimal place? 14.8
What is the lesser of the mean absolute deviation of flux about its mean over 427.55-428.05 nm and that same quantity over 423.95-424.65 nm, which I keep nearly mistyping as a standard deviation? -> 0.24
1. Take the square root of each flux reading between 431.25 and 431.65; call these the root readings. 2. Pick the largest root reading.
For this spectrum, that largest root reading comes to 3.58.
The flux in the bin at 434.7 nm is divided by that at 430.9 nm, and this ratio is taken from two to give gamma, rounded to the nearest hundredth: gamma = 1.17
